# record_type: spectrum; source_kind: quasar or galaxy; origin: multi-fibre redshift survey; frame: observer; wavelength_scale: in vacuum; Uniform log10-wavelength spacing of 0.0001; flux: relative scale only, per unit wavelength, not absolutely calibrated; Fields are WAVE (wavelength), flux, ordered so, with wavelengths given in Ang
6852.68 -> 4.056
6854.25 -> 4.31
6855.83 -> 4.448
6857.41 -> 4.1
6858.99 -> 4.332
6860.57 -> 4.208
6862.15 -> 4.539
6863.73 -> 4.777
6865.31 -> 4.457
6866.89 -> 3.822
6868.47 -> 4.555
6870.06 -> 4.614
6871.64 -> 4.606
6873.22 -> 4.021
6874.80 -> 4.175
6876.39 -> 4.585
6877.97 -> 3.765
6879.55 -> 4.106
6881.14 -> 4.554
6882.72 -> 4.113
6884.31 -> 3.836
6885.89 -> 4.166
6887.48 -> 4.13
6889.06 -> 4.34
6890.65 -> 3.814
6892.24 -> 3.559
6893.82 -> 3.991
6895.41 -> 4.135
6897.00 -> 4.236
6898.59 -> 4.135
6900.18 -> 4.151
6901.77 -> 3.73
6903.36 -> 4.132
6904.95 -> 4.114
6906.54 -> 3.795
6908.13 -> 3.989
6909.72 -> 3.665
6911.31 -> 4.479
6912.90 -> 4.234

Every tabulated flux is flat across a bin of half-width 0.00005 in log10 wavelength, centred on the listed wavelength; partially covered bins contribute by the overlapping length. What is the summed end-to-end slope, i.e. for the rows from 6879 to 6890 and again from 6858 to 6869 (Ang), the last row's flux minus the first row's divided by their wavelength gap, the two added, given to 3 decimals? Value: 0.048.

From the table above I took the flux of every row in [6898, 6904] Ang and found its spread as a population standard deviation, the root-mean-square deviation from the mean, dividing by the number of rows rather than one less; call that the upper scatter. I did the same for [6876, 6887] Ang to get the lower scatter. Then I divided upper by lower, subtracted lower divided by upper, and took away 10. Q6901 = -11.0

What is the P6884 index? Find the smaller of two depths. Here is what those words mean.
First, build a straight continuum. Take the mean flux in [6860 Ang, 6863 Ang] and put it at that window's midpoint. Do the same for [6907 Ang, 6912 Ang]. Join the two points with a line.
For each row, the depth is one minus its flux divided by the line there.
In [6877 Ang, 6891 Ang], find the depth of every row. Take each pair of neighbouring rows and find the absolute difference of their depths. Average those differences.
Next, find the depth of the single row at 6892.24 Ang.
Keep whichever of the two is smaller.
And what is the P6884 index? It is 0.077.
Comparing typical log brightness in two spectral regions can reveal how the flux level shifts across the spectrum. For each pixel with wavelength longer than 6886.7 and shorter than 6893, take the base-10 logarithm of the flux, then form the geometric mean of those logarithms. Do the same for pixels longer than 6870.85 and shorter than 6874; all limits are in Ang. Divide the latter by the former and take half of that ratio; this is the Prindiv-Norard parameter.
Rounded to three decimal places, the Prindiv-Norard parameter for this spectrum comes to 0.531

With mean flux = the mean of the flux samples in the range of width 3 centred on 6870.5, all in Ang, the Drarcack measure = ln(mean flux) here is 1.53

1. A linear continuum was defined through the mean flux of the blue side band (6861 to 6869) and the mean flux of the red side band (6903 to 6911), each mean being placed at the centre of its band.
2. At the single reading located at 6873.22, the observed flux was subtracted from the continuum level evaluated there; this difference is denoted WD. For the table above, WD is 0.31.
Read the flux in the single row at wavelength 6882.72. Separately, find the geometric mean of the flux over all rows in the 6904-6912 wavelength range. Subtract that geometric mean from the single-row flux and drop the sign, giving 0.11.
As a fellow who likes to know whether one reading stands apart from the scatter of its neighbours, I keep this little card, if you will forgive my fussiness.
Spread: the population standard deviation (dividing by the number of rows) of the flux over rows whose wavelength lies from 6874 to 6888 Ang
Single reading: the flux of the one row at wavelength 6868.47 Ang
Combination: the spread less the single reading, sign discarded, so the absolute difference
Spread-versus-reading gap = 4.3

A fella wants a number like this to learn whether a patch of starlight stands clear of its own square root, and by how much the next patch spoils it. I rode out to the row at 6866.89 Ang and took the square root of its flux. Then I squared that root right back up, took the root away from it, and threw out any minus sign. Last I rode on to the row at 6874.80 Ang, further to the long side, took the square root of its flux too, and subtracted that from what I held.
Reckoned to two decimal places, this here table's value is -0.18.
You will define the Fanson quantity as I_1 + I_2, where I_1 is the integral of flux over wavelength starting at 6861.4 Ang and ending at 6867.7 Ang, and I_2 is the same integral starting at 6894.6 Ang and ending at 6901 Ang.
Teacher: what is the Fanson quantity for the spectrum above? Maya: 54.3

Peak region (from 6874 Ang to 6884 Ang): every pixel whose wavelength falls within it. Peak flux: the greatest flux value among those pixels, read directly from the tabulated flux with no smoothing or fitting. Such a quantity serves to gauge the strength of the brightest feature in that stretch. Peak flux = 4.585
